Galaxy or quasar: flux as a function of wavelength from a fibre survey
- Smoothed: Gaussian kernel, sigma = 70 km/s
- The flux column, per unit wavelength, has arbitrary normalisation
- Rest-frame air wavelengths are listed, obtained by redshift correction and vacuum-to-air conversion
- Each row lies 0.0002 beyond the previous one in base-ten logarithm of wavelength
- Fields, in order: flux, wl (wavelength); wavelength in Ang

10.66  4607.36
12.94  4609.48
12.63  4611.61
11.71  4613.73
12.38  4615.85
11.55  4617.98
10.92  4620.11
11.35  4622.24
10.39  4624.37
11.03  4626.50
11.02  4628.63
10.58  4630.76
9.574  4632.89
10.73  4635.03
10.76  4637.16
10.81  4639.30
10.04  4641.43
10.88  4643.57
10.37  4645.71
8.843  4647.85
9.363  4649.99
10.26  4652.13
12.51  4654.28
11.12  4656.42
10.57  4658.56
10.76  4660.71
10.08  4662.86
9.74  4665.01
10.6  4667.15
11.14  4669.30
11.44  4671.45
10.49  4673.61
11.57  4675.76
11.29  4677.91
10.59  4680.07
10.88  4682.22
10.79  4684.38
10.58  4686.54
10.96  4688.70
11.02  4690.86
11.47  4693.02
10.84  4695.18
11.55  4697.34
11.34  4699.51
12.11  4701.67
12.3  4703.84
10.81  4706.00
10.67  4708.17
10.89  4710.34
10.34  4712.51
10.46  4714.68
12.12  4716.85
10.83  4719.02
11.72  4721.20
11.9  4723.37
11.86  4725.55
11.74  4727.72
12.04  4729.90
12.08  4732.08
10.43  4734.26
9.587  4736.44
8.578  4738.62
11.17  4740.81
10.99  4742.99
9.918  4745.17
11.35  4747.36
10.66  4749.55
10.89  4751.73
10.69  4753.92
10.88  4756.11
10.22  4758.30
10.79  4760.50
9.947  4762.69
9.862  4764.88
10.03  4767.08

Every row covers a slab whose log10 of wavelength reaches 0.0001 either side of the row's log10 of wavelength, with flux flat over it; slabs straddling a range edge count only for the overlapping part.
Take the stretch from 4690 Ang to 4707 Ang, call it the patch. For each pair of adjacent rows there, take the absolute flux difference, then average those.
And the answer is 0.64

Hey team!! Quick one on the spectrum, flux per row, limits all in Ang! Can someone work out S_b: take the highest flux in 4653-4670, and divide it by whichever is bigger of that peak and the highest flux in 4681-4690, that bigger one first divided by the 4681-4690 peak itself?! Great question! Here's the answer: 11.0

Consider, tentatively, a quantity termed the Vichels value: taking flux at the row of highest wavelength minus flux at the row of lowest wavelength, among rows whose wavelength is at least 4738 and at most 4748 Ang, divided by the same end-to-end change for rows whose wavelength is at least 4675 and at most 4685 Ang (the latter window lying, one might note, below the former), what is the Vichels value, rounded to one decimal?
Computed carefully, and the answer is -3.6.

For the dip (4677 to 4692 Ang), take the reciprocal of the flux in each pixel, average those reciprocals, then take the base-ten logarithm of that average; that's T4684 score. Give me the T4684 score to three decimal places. -1.036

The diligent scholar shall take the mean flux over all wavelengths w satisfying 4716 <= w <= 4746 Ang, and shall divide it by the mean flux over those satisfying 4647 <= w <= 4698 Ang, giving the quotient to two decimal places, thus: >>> 1.03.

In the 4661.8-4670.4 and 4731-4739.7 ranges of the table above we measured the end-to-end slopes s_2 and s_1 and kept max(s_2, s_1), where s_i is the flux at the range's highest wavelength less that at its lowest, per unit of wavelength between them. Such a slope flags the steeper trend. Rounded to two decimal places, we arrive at 0.16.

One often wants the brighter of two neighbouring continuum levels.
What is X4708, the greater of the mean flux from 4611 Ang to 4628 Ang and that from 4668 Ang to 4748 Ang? 11.5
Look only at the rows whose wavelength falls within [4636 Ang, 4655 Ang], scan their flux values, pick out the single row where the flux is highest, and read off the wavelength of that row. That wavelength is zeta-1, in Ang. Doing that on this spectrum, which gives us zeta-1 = 4654.28 Ang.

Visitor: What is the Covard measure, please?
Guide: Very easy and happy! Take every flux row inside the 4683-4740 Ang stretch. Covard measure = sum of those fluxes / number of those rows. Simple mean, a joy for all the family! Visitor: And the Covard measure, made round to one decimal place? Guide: 11.1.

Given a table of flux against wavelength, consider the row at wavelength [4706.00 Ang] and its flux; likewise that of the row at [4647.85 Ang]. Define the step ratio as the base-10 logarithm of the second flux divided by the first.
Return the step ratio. -0.09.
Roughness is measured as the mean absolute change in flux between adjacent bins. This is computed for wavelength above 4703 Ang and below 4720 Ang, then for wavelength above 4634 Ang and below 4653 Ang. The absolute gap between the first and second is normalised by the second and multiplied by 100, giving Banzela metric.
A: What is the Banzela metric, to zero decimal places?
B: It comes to 22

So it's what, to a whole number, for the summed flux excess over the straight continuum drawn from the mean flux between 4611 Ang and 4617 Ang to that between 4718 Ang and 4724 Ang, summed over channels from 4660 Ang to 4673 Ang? -7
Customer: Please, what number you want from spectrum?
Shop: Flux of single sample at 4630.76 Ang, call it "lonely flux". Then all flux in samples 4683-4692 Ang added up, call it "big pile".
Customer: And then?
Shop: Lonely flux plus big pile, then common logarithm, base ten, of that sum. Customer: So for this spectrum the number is 1.732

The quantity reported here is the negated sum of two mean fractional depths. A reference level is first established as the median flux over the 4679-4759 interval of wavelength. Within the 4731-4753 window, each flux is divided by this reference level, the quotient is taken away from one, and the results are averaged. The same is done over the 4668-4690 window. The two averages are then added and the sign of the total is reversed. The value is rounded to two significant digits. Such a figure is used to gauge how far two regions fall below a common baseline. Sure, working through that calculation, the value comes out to -0.022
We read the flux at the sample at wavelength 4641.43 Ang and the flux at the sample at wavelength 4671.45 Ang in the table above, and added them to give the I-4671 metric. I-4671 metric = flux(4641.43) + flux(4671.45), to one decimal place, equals 21.5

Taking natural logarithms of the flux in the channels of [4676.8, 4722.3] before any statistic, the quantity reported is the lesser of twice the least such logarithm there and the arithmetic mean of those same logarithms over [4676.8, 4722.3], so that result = 2.41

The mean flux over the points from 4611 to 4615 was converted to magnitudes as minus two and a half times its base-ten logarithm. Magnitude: -2.71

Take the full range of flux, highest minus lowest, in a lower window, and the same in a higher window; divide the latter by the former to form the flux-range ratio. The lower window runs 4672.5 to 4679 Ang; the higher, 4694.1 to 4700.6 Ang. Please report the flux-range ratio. 0.66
